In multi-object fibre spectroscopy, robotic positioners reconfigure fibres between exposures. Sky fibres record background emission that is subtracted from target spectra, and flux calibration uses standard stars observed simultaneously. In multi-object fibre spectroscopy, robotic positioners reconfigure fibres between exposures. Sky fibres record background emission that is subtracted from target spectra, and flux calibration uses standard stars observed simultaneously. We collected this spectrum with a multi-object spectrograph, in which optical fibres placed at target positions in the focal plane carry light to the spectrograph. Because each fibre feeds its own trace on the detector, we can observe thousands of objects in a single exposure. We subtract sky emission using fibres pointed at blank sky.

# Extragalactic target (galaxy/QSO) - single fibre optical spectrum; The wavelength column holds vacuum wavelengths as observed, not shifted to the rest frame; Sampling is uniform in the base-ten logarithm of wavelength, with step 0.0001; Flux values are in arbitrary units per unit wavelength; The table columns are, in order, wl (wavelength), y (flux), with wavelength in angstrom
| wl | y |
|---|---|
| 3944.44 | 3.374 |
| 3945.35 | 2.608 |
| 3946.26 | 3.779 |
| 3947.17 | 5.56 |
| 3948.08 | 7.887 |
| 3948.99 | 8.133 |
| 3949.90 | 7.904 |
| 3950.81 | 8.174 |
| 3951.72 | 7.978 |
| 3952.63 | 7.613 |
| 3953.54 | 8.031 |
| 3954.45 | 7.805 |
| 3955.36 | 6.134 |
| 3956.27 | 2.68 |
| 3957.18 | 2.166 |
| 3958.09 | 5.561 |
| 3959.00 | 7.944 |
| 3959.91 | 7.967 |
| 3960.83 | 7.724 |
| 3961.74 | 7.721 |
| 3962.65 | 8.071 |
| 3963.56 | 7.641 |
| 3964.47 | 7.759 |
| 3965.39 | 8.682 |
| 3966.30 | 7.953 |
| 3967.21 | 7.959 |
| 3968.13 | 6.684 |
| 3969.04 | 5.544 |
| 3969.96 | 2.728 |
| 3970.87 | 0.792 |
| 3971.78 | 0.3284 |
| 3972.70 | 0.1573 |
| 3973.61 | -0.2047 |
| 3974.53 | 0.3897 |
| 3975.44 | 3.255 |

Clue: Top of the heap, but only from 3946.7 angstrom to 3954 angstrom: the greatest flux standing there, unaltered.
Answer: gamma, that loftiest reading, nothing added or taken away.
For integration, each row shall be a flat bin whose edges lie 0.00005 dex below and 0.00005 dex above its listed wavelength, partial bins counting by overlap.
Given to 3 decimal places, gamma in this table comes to 8.174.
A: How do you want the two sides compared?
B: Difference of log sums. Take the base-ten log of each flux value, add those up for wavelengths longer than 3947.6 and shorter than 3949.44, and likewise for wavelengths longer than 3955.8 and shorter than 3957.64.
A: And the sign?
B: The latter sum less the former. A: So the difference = -1.0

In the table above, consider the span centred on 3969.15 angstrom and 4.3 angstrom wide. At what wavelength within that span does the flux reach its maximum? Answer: 3967.21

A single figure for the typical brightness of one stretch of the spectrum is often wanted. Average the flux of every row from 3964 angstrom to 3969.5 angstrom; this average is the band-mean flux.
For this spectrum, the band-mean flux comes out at 7.4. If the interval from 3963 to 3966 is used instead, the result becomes 8.0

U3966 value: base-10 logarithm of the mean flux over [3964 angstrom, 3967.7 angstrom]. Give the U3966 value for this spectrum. 0.91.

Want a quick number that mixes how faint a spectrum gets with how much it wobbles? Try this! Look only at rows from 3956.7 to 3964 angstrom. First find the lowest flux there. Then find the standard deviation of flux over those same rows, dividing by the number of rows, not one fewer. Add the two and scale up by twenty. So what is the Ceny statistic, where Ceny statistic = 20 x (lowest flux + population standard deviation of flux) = 82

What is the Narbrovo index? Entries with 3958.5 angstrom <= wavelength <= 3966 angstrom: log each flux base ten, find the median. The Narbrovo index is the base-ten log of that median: -0.048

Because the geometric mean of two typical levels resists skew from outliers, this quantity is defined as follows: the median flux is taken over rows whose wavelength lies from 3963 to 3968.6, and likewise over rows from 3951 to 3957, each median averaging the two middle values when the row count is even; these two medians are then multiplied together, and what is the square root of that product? 7.8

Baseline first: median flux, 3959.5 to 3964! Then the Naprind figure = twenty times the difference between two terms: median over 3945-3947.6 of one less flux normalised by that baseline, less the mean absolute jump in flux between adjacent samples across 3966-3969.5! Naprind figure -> -6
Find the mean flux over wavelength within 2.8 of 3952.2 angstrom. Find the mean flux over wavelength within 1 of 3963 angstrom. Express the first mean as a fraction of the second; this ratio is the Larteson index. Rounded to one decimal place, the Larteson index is 1.0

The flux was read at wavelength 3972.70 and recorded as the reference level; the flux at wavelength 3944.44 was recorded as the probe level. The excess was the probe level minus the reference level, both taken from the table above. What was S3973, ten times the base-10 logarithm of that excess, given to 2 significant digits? 5.1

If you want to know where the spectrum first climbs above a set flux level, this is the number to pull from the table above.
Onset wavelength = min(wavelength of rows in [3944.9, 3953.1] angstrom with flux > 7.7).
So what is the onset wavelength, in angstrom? 3948.08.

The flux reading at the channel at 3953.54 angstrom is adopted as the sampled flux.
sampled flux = 8.031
